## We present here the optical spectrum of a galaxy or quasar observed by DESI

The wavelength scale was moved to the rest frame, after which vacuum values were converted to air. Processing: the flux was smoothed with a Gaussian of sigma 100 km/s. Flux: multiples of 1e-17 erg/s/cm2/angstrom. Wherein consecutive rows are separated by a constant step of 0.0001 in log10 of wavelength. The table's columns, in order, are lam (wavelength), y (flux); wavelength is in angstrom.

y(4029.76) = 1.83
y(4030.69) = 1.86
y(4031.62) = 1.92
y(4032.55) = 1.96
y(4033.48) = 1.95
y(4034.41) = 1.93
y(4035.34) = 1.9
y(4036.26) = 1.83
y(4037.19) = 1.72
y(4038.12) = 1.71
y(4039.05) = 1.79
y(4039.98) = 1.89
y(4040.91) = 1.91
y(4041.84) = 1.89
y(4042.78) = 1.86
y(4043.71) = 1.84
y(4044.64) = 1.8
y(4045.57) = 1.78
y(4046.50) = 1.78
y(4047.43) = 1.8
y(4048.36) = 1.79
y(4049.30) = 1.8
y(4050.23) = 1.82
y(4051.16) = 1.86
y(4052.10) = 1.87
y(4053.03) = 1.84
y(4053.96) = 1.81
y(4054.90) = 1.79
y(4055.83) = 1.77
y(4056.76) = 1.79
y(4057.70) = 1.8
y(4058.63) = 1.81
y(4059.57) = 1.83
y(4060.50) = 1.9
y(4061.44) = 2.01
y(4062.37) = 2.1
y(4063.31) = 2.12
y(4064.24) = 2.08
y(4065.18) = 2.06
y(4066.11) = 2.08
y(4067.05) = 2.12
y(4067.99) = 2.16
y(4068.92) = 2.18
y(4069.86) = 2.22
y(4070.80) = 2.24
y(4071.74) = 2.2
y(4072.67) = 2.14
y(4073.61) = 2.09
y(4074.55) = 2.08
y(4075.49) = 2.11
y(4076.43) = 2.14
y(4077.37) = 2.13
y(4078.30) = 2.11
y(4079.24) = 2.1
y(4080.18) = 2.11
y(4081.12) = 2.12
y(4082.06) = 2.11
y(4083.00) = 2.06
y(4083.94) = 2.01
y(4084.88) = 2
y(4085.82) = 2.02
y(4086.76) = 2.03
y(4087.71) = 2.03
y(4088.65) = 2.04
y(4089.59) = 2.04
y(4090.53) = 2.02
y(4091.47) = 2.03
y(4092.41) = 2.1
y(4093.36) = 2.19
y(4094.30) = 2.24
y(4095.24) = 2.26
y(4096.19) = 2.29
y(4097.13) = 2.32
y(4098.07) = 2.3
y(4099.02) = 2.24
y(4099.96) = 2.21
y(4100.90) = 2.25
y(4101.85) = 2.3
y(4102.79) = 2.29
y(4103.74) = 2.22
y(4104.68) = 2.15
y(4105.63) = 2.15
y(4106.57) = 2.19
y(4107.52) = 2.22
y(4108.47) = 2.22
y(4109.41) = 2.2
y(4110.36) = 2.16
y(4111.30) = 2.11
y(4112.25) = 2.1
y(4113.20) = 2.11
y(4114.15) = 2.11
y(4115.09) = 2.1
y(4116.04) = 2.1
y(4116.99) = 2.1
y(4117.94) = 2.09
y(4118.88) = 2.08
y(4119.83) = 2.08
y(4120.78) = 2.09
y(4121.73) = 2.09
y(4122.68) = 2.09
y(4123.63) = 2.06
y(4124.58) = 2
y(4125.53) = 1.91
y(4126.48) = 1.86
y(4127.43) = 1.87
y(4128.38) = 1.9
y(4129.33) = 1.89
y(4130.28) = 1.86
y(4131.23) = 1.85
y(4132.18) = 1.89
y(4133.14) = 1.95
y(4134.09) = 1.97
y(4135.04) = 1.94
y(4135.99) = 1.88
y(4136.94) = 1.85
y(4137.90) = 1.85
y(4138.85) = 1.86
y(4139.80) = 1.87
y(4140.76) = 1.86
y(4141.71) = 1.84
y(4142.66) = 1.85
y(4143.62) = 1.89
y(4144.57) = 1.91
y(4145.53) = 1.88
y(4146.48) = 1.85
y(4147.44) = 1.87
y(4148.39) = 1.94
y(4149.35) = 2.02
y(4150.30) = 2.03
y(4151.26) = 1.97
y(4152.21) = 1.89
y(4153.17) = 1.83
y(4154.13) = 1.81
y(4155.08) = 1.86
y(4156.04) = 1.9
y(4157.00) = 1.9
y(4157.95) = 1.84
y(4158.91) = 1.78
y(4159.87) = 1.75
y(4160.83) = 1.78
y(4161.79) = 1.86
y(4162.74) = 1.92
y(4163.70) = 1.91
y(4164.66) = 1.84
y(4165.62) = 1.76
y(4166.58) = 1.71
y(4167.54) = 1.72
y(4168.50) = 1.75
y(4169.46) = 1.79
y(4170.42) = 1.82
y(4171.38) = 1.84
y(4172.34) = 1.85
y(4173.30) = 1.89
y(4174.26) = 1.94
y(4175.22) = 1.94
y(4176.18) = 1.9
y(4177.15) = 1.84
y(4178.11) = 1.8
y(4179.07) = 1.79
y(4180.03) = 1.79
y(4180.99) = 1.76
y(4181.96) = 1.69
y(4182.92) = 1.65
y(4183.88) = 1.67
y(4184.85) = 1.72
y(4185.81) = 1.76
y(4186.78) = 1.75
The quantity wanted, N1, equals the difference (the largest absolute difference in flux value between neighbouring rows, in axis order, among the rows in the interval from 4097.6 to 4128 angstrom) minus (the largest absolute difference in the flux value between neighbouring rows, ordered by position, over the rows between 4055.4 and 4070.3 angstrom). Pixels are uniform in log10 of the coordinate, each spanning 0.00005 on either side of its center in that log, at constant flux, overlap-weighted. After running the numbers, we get -0.02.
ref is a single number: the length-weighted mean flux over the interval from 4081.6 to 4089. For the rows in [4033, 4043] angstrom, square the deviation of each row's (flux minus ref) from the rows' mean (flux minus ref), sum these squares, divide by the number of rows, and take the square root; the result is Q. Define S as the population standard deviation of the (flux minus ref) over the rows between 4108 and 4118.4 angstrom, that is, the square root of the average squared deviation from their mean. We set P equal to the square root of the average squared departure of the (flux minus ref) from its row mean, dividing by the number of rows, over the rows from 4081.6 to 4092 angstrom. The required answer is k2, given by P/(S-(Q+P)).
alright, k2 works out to -0.45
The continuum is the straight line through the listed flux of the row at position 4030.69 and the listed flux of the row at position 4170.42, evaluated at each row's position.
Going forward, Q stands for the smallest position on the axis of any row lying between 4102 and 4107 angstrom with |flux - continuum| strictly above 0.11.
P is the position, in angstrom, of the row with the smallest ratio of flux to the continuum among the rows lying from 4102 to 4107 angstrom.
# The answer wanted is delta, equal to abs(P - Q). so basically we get 1.9 angstrom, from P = 4104.68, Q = 4102.79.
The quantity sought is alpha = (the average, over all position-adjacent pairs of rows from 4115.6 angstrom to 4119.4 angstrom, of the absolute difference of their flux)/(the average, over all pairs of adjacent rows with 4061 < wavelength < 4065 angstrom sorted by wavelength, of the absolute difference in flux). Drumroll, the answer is 0.1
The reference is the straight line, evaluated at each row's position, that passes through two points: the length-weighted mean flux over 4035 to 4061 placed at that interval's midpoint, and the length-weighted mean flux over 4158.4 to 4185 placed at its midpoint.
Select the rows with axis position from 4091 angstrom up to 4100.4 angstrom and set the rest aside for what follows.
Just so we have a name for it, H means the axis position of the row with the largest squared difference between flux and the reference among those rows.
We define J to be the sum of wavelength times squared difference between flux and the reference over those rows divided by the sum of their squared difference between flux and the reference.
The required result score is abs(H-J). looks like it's 0.7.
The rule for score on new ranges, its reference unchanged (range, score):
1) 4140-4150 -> 1.9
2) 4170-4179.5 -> 0.6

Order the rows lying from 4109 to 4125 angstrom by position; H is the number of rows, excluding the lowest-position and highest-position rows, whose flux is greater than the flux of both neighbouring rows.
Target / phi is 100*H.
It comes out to 0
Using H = 0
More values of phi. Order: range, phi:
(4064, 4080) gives 200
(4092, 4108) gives 200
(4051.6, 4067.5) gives 100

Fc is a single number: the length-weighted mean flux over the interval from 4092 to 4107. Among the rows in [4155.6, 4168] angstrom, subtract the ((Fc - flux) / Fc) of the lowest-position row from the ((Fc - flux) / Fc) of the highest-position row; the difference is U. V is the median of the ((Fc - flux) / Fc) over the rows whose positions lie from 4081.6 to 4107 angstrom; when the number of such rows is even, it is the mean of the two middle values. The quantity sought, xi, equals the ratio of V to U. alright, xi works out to 0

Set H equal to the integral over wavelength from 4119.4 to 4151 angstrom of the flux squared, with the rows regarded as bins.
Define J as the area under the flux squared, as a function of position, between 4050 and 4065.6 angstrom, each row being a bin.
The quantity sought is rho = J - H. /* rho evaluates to -61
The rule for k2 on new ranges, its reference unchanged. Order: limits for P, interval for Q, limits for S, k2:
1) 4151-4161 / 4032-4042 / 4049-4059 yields -0.54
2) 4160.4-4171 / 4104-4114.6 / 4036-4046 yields -1.43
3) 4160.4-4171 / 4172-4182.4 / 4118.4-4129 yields -1.37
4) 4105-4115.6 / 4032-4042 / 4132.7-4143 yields -0.54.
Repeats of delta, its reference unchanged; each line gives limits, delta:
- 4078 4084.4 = 5.6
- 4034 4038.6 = 0.9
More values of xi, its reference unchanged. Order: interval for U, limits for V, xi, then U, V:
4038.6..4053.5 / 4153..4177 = -8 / -0.02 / 0.18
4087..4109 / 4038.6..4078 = -2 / -0.09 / 0.15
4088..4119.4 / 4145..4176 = -9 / -0.02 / 0.17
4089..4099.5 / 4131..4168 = -2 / -0.09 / 0.17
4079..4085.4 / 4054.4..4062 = 4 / 0.04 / 0.19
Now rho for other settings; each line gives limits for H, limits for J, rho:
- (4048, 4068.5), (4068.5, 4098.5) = 60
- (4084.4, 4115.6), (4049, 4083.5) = -5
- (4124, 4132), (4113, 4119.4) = -1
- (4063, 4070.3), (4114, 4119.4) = -9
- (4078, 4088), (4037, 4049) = -3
